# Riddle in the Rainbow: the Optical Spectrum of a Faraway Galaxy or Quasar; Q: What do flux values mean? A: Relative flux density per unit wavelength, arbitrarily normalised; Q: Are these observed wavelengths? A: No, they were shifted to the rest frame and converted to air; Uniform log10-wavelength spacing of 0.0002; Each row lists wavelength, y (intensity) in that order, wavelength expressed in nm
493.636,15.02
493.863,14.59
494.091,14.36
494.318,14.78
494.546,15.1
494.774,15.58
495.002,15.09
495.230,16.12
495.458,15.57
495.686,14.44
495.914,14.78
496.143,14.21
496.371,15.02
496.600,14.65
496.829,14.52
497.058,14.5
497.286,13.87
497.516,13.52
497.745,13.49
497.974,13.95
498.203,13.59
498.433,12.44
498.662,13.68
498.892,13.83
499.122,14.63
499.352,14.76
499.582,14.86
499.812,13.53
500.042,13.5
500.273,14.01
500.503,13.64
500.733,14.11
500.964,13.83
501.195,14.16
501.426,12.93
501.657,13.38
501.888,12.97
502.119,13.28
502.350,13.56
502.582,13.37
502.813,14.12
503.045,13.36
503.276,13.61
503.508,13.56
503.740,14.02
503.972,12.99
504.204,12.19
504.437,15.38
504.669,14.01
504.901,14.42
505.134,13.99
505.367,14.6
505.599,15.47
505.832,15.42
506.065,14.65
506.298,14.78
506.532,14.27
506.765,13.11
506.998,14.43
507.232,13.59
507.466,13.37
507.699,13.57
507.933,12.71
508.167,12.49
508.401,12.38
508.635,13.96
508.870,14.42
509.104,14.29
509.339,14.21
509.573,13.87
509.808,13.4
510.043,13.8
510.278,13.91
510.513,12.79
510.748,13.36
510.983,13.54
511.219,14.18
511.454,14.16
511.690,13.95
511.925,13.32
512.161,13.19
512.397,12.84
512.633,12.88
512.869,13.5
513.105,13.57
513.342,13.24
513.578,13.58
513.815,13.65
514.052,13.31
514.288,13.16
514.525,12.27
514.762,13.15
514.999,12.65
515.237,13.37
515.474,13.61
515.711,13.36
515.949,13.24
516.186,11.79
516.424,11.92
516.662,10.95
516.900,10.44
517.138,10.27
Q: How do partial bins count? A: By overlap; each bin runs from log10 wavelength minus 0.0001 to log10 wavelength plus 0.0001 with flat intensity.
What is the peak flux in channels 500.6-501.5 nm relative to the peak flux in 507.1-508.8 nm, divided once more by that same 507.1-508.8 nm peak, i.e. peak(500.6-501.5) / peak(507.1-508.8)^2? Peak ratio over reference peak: 0.0727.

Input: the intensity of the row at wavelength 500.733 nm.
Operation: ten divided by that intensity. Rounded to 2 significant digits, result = 0.71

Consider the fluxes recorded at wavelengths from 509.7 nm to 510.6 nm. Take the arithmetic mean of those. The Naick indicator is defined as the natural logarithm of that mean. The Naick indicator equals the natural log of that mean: 2.60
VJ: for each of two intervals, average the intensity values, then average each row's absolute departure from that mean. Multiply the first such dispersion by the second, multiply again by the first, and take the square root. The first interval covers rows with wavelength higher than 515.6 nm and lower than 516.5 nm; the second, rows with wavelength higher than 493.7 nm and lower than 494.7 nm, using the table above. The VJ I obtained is 0.35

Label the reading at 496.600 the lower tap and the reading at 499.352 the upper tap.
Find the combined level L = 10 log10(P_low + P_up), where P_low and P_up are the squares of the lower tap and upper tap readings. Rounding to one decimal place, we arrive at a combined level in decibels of 26.4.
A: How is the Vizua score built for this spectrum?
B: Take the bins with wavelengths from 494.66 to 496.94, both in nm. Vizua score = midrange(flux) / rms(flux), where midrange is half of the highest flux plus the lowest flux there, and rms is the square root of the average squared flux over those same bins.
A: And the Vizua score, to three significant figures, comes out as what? 1.01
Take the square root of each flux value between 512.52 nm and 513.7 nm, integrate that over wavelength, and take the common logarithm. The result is 0.635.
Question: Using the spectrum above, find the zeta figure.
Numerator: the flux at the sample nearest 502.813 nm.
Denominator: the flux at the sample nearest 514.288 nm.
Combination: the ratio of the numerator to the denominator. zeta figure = 1.07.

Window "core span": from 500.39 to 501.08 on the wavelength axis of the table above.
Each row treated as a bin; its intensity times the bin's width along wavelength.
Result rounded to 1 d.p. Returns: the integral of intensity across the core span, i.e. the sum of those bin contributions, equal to 9.6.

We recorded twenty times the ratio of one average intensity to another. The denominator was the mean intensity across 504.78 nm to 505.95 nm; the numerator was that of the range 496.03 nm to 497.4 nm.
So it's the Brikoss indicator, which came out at 19.6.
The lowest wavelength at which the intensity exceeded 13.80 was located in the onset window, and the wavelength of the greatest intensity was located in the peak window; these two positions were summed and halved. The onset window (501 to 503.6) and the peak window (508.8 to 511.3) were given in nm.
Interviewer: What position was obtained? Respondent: 505.03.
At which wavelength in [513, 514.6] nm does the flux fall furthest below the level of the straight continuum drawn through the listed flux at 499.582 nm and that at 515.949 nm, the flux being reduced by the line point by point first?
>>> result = 514.525 nm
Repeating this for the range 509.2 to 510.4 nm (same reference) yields 509.808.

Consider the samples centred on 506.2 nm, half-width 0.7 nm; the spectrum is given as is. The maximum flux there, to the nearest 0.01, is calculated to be 15.47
